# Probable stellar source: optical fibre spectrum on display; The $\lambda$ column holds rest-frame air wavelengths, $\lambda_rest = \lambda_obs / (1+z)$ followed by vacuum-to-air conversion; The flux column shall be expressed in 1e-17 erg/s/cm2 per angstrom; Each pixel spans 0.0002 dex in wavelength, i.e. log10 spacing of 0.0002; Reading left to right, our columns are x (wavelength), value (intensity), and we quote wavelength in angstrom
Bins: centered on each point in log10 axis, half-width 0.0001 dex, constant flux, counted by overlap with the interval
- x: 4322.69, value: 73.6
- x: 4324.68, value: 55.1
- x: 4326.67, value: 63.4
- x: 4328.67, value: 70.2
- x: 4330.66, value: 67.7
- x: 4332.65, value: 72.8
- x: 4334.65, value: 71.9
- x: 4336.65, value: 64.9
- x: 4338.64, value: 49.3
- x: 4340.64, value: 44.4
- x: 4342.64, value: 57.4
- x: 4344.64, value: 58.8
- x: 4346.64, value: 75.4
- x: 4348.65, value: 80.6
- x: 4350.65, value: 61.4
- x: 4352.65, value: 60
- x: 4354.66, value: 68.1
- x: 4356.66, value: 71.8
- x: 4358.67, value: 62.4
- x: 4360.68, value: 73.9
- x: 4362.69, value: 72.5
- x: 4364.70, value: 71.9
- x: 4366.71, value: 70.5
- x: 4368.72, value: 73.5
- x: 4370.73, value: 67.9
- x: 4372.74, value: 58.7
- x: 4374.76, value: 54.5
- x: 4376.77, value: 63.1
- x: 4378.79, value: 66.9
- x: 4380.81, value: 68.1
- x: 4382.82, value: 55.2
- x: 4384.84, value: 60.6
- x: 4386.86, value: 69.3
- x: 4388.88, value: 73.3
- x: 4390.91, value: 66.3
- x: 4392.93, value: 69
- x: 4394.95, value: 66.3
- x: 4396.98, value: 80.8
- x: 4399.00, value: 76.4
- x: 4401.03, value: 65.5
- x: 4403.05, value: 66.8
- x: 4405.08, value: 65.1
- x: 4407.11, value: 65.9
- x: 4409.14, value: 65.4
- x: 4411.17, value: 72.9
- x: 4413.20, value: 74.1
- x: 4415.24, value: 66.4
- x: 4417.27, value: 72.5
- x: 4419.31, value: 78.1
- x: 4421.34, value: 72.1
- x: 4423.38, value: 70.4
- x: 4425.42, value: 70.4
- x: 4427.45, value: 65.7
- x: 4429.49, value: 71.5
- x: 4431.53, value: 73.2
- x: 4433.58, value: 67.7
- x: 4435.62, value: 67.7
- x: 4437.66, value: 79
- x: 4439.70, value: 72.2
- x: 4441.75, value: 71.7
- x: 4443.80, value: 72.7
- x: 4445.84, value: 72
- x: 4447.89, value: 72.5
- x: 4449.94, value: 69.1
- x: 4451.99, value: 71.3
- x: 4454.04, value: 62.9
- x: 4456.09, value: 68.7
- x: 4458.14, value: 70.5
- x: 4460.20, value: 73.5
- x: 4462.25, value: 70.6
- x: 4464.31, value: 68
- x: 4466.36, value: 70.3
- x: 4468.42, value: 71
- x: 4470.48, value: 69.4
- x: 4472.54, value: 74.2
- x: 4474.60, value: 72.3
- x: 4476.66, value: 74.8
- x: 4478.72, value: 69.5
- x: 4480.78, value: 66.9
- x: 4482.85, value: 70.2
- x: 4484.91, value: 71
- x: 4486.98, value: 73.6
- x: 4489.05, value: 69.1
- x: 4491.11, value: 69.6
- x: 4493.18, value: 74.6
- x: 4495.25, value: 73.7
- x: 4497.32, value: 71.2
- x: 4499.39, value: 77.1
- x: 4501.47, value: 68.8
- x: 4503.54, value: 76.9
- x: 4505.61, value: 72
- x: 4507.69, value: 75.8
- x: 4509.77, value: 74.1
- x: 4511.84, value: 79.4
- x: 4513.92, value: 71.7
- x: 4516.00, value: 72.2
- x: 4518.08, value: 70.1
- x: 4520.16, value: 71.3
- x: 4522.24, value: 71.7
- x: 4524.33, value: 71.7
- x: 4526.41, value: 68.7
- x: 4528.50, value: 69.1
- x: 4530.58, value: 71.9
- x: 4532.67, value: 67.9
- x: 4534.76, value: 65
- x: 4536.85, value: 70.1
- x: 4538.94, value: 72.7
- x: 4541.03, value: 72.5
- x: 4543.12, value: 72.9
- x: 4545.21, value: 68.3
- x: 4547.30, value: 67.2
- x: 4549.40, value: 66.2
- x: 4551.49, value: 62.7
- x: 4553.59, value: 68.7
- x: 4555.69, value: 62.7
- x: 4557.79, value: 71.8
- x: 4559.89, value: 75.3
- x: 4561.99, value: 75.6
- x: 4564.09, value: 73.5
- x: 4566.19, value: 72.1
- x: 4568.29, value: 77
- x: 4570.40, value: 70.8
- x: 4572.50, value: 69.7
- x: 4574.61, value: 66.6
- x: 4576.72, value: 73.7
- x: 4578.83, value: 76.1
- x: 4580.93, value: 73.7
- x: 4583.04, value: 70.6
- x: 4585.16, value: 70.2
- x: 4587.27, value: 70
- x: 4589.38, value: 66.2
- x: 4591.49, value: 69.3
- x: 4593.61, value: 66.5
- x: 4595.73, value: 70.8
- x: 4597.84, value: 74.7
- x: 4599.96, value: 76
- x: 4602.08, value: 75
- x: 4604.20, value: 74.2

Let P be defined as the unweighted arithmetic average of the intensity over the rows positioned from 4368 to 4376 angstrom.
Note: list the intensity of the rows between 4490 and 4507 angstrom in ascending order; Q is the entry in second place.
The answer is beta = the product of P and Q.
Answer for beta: 4430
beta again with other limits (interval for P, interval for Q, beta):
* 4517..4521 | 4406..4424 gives 4659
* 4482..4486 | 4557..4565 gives 5189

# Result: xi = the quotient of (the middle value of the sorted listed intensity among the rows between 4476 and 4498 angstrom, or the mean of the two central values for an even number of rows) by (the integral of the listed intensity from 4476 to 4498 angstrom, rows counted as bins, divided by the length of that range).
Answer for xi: 0.997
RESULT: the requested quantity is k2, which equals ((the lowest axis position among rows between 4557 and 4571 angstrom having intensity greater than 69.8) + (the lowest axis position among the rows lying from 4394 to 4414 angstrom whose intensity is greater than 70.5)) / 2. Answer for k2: 4477.4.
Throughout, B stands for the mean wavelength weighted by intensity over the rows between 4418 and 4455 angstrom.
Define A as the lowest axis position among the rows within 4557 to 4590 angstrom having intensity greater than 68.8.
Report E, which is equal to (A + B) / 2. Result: 4497.1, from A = 4557.79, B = 4436.5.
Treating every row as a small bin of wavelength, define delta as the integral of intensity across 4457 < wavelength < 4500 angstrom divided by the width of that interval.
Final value 71.4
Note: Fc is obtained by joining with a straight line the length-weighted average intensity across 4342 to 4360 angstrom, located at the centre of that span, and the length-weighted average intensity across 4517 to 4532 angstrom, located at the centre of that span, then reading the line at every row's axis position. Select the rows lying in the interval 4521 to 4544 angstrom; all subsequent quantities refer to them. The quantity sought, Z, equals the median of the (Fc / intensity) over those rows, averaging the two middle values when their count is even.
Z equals 0.984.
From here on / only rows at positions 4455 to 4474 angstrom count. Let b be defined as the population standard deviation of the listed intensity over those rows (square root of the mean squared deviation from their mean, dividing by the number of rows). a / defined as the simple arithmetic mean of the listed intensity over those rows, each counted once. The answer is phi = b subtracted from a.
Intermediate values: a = 70.7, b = 1.93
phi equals 68.8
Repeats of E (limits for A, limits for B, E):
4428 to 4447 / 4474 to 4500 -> 4458.3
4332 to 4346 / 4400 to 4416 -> 4370.5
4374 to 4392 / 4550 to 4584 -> 4477.2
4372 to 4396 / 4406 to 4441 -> 4405.2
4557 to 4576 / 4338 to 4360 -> 4453.5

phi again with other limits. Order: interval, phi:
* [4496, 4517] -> 70.8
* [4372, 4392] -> 57.7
